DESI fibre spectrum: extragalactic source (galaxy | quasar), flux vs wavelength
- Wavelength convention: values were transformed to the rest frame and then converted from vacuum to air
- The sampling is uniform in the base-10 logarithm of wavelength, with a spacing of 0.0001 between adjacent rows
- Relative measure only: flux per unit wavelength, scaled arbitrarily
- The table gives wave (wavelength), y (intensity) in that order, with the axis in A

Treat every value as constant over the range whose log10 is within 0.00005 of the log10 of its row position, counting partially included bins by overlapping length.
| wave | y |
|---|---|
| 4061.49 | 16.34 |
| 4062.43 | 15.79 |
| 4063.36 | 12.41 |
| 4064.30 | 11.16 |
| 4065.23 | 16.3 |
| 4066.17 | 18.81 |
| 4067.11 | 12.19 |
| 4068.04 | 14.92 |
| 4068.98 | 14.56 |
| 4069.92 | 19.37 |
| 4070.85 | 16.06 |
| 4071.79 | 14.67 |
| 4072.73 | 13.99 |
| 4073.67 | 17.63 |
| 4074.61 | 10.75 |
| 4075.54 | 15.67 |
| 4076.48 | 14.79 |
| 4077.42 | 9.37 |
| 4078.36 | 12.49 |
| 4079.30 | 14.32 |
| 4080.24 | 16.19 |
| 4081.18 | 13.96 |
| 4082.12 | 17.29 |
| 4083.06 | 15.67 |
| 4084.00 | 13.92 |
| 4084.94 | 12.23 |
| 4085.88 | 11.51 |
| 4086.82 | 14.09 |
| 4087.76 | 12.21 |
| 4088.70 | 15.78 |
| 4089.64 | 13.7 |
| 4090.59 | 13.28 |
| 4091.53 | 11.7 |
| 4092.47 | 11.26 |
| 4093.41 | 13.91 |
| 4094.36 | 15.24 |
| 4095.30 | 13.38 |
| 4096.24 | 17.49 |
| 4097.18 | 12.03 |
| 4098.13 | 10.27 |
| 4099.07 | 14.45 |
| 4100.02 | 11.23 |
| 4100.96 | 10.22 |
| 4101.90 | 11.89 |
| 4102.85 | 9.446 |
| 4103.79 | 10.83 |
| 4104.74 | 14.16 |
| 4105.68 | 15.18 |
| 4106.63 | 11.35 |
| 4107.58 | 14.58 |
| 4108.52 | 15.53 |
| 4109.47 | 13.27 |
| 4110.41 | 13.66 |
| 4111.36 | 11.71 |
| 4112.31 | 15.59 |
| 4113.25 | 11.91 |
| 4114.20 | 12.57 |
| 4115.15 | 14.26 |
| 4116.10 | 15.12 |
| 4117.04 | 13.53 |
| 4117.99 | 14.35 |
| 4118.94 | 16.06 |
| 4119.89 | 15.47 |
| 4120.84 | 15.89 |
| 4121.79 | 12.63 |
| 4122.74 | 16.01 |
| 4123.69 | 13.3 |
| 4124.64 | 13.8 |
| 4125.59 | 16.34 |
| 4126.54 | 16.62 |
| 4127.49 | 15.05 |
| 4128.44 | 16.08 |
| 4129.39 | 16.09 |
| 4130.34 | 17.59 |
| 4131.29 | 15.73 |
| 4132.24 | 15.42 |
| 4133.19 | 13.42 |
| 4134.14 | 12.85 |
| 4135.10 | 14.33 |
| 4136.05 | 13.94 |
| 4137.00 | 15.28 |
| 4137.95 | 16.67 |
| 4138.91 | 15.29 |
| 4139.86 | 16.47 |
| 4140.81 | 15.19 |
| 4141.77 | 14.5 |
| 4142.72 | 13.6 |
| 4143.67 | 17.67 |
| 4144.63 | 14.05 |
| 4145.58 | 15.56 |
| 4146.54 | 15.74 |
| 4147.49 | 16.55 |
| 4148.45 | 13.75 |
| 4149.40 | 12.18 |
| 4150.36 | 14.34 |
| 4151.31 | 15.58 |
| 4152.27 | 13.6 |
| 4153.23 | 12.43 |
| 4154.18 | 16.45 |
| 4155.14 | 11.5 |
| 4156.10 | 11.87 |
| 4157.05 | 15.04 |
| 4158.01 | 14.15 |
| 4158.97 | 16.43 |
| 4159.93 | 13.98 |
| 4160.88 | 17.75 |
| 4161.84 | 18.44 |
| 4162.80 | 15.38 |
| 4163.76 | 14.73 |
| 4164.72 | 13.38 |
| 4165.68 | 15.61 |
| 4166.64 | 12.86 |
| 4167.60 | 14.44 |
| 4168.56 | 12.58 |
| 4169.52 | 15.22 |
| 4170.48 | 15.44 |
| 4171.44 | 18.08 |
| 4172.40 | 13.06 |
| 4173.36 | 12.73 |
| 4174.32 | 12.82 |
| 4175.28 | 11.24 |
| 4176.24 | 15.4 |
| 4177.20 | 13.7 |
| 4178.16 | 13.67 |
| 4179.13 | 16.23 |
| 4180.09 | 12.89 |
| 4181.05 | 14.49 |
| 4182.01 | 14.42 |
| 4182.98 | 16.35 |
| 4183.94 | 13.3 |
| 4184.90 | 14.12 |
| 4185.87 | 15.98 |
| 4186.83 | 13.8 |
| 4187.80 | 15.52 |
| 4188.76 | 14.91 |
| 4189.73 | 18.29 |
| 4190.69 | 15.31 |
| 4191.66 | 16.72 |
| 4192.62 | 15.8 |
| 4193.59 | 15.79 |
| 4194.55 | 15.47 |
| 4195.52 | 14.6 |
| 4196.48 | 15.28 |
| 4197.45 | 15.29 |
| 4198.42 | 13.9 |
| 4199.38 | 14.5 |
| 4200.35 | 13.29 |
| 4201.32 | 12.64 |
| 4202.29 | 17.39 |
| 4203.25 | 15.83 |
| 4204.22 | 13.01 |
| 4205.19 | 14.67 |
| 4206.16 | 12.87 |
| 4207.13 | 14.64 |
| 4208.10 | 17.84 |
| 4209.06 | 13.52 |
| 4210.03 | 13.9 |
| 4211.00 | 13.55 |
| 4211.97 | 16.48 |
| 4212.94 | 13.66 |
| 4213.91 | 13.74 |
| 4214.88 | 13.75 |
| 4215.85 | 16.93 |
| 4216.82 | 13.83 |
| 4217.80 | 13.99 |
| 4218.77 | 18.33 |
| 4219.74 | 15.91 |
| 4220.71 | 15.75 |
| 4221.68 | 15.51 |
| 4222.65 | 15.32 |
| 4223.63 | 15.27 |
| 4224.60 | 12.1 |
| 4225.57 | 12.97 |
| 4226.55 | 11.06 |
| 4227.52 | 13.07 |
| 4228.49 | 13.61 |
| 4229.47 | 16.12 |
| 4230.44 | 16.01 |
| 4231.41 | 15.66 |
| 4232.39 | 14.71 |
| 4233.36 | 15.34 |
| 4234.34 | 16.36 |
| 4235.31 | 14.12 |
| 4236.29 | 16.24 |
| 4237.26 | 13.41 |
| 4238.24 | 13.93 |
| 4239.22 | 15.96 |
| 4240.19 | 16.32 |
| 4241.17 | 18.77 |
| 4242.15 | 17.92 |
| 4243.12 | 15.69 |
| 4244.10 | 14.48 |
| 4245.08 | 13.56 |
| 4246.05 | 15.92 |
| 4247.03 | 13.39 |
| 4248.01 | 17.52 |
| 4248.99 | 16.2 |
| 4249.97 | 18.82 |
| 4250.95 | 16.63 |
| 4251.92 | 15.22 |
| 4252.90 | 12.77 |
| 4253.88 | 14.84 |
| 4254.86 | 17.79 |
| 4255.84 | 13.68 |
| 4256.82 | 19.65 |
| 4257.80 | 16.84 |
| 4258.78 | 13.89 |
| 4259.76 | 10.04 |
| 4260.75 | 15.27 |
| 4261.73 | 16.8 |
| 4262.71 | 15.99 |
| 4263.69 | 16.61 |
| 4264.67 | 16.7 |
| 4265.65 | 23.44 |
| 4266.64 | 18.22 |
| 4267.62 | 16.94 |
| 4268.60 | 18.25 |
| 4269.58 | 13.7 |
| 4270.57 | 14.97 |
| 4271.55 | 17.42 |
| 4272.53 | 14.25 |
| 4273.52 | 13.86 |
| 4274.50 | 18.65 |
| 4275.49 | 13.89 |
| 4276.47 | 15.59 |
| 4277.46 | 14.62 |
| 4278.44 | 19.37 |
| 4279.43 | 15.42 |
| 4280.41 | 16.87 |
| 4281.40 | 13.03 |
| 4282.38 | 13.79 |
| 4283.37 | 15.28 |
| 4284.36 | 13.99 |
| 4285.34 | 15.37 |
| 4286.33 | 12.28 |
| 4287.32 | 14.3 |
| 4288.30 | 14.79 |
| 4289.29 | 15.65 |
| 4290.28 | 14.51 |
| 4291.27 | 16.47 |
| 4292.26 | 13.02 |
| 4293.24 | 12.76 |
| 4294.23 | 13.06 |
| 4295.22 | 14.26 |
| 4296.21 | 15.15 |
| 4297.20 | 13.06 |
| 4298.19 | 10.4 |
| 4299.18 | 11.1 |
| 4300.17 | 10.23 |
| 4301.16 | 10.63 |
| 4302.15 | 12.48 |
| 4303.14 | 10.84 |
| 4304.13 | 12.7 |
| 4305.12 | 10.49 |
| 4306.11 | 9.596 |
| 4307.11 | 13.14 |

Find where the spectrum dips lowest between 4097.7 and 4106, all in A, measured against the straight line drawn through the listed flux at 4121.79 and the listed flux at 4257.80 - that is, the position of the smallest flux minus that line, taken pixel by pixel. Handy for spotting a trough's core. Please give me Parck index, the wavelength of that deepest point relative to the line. 4102.85 A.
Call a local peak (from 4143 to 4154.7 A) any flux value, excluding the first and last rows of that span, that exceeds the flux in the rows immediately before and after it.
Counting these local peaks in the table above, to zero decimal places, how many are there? 2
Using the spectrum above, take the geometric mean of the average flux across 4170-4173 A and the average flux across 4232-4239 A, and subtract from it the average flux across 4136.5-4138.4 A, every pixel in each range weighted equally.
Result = -0.8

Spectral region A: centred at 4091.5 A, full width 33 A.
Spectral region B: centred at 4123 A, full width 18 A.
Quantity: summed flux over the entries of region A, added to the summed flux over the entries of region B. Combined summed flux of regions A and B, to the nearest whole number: 752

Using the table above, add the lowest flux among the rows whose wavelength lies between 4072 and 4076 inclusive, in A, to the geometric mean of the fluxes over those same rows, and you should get 25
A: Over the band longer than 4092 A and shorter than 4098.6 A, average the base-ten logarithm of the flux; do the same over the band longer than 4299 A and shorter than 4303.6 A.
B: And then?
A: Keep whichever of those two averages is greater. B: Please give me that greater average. 1.12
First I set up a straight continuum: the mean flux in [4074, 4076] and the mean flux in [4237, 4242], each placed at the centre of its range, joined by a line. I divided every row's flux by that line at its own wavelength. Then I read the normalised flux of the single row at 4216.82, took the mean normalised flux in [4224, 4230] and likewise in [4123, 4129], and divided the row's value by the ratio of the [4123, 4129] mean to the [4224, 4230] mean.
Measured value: 0.70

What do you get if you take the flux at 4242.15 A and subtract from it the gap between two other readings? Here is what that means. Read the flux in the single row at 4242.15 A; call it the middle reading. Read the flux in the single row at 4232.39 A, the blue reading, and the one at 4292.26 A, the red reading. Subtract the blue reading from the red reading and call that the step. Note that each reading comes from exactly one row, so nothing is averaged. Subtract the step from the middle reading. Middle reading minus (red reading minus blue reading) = 19.6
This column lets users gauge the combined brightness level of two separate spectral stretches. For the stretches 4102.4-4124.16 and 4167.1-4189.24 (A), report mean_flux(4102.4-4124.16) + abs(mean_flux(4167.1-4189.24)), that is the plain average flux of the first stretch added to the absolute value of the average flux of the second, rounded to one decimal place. 28.1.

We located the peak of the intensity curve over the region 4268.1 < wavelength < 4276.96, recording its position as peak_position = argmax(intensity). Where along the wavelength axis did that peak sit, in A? 4274.50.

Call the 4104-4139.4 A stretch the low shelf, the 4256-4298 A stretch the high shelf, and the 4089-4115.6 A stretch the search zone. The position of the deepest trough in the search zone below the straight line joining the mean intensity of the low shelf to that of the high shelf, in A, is 4102.85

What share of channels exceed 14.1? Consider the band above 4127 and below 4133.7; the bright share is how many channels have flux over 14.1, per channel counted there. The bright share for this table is 0.86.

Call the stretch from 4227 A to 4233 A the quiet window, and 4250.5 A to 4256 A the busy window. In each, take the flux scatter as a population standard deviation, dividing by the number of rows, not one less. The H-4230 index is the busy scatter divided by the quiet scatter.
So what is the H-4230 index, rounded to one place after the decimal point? 1.4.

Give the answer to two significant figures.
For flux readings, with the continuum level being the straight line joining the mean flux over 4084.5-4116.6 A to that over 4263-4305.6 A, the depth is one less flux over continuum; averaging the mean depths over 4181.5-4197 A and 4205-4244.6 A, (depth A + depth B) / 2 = -0.085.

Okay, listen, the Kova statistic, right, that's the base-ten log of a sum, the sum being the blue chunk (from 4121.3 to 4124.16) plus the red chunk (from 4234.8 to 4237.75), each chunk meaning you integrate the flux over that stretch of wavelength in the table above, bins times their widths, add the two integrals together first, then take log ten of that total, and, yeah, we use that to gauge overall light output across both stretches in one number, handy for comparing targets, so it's 1.92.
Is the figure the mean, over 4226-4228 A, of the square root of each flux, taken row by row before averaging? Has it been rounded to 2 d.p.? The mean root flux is 3.47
